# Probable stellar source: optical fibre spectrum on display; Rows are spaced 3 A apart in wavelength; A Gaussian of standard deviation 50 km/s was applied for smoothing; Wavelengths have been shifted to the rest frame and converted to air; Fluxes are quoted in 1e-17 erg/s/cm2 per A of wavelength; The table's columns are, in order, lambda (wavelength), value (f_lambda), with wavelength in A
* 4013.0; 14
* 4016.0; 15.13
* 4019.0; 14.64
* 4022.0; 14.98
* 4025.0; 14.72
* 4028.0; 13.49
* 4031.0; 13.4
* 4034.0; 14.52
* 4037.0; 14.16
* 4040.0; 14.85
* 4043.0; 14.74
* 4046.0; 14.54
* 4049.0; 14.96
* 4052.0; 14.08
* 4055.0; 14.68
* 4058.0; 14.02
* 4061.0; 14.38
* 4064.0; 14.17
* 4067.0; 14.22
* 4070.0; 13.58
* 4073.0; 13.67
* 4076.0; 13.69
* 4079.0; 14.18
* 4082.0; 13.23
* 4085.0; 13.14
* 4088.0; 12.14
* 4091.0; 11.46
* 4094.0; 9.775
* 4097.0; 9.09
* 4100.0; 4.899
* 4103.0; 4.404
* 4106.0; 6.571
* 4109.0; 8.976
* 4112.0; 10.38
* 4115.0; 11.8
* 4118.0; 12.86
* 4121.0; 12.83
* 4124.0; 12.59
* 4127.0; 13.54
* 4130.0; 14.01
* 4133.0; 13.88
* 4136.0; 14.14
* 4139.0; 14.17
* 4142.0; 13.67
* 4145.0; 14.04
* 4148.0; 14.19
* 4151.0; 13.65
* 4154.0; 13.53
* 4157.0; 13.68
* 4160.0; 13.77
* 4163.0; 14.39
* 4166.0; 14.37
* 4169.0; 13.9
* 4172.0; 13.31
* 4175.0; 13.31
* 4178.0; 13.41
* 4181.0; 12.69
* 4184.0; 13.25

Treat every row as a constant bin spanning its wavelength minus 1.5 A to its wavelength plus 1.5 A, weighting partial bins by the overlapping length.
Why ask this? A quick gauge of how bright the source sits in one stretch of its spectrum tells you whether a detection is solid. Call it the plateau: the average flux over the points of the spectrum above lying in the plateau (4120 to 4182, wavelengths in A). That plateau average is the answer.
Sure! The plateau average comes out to 13.7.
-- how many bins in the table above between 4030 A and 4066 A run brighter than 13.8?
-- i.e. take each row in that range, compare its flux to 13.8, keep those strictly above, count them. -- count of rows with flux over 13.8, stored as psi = 11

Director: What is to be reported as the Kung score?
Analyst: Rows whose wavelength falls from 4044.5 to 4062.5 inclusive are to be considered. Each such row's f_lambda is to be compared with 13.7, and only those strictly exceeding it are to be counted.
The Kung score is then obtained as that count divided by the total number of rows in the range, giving 1.0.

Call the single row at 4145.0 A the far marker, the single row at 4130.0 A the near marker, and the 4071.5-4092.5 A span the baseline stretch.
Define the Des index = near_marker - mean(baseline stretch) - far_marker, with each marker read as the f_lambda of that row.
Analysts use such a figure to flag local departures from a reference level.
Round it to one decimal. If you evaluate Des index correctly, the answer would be -13.1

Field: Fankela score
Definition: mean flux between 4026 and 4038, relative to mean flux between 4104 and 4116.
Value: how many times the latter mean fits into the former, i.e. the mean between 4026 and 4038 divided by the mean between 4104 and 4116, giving 1.5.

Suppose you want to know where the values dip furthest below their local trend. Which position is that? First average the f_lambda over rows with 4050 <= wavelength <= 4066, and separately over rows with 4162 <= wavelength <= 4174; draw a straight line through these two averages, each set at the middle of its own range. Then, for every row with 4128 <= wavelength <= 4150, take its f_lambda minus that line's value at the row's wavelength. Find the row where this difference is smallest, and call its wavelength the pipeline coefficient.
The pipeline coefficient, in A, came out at 4142.0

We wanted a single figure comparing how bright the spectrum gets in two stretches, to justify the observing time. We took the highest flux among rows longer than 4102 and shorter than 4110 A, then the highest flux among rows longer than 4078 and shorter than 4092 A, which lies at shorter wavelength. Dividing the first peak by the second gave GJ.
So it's 0.63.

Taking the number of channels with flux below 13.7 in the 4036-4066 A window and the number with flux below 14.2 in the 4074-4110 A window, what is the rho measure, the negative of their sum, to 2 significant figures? -12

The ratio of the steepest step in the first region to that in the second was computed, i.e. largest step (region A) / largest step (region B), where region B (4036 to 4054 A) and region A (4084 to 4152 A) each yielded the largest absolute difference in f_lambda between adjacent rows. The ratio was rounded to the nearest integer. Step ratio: 5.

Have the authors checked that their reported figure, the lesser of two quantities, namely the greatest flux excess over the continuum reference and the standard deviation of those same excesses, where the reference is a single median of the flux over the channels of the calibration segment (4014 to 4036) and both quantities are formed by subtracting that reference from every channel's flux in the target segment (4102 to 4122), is -1.8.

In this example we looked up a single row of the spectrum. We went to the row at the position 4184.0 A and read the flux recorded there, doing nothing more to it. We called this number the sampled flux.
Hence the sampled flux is 13.25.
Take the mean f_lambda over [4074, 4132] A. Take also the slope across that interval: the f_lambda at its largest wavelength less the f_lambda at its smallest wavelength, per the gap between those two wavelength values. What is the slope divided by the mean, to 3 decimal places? 0.001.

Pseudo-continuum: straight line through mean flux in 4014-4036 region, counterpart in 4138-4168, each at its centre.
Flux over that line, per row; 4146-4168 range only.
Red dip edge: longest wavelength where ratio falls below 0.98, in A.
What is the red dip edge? 4154.0 A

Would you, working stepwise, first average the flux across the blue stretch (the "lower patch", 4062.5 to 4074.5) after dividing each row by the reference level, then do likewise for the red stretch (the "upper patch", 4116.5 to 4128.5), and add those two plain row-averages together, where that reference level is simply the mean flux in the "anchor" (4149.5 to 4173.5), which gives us 1.94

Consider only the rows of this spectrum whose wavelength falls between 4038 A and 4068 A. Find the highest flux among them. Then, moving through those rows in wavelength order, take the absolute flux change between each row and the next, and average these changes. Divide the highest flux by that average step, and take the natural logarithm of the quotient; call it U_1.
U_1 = 3.7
